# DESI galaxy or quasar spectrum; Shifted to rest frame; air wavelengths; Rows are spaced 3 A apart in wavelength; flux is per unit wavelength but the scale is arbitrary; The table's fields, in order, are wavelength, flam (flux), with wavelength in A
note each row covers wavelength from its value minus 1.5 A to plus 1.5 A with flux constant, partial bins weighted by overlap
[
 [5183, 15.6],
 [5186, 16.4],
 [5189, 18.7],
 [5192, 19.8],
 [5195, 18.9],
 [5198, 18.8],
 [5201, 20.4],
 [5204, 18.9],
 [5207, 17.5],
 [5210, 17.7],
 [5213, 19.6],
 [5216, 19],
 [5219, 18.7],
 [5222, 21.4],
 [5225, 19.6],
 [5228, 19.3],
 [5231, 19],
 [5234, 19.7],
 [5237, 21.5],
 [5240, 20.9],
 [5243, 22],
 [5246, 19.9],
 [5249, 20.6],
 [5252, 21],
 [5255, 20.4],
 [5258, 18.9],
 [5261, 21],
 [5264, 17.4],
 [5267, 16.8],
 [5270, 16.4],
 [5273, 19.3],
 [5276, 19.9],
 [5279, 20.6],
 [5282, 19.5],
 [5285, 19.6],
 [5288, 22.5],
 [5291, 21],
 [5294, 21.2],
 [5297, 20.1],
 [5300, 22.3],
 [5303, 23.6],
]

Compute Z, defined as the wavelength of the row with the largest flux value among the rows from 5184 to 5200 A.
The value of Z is 5192 A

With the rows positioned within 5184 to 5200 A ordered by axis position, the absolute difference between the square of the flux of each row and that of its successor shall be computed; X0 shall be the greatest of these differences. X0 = 81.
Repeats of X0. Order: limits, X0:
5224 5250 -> 88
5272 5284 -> 44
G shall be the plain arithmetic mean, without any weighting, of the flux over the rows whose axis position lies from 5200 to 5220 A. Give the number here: 18.8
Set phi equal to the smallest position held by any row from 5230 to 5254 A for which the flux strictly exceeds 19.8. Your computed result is 5237 A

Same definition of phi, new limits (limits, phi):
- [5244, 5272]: 5246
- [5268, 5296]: 5276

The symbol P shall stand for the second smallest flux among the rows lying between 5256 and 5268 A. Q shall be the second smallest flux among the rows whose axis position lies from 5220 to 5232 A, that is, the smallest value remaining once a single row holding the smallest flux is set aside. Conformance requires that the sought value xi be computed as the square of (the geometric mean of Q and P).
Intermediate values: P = 17.4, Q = 19.3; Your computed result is 336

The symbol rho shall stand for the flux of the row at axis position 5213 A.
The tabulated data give 19.6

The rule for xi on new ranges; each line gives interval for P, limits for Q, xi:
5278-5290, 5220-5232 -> 378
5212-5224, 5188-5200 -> 357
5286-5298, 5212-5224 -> 399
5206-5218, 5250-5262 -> 361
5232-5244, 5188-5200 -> 393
